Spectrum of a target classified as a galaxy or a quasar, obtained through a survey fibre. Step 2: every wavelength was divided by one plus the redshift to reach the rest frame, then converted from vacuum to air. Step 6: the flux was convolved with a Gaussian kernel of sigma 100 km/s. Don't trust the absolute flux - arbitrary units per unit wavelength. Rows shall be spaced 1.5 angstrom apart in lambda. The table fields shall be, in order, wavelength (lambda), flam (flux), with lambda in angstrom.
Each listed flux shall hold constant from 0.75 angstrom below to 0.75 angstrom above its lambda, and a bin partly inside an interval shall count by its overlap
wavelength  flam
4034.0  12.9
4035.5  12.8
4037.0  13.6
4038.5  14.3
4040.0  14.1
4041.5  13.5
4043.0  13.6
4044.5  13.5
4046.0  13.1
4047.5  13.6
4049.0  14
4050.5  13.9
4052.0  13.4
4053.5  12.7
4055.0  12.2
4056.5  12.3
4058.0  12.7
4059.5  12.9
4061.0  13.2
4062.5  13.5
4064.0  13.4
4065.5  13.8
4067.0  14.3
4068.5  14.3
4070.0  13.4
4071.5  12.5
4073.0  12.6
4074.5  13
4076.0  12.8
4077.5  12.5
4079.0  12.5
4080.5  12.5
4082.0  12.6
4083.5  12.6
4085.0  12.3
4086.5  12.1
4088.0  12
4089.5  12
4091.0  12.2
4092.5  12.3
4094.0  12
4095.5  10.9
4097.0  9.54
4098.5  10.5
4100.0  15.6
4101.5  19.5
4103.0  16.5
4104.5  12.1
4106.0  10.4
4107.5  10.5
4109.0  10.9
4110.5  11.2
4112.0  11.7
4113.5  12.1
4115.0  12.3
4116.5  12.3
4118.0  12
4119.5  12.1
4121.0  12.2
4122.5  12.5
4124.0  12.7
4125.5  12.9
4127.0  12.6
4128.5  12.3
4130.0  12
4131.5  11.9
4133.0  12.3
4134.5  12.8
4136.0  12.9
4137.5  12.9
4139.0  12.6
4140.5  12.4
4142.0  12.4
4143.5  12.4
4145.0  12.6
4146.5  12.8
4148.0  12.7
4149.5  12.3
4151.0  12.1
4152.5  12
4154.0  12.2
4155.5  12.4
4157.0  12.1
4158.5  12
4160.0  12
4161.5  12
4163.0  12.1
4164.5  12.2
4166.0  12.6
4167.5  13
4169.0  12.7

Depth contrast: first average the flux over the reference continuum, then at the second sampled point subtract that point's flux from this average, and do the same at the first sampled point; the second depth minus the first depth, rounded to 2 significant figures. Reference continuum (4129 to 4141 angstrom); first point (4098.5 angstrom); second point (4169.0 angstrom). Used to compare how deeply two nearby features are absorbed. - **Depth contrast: -2.2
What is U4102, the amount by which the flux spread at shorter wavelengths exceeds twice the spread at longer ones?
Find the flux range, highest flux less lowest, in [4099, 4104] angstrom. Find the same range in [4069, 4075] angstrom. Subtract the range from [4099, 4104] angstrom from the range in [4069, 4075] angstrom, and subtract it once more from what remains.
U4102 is -6.9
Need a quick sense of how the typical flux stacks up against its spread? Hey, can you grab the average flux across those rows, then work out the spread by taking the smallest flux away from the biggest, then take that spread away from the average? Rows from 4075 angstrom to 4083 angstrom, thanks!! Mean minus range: 12.3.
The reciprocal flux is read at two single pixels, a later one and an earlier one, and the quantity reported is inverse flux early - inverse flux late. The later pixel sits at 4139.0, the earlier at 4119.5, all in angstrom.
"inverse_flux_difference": 0.003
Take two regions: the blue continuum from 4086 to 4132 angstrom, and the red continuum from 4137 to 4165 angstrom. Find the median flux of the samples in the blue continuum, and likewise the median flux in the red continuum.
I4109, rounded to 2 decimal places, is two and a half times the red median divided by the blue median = 2.54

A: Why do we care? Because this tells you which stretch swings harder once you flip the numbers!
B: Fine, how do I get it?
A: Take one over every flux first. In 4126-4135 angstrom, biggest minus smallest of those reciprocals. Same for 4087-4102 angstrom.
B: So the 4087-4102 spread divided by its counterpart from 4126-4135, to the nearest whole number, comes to 9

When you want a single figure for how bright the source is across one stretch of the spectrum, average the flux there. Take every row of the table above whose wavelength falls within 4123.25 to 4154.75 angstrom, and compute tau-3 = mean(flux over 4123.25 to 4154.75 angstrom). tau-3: 12.5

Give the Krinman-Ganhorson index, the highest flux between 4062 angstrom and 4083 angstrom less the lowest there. 1.8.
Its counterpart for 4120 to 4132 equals 1.0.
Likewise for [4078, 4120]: 10.0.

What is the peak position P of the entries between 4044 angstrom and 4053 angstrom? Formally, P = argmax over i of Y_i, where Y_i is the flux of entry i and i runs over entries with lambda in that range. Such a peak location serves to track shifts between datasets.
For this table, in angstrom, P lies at 4049.0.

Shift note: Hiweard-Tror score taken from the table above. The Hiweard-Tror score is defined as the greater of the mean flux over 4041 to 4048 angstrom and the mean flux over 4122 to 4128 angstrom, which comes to 13.5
